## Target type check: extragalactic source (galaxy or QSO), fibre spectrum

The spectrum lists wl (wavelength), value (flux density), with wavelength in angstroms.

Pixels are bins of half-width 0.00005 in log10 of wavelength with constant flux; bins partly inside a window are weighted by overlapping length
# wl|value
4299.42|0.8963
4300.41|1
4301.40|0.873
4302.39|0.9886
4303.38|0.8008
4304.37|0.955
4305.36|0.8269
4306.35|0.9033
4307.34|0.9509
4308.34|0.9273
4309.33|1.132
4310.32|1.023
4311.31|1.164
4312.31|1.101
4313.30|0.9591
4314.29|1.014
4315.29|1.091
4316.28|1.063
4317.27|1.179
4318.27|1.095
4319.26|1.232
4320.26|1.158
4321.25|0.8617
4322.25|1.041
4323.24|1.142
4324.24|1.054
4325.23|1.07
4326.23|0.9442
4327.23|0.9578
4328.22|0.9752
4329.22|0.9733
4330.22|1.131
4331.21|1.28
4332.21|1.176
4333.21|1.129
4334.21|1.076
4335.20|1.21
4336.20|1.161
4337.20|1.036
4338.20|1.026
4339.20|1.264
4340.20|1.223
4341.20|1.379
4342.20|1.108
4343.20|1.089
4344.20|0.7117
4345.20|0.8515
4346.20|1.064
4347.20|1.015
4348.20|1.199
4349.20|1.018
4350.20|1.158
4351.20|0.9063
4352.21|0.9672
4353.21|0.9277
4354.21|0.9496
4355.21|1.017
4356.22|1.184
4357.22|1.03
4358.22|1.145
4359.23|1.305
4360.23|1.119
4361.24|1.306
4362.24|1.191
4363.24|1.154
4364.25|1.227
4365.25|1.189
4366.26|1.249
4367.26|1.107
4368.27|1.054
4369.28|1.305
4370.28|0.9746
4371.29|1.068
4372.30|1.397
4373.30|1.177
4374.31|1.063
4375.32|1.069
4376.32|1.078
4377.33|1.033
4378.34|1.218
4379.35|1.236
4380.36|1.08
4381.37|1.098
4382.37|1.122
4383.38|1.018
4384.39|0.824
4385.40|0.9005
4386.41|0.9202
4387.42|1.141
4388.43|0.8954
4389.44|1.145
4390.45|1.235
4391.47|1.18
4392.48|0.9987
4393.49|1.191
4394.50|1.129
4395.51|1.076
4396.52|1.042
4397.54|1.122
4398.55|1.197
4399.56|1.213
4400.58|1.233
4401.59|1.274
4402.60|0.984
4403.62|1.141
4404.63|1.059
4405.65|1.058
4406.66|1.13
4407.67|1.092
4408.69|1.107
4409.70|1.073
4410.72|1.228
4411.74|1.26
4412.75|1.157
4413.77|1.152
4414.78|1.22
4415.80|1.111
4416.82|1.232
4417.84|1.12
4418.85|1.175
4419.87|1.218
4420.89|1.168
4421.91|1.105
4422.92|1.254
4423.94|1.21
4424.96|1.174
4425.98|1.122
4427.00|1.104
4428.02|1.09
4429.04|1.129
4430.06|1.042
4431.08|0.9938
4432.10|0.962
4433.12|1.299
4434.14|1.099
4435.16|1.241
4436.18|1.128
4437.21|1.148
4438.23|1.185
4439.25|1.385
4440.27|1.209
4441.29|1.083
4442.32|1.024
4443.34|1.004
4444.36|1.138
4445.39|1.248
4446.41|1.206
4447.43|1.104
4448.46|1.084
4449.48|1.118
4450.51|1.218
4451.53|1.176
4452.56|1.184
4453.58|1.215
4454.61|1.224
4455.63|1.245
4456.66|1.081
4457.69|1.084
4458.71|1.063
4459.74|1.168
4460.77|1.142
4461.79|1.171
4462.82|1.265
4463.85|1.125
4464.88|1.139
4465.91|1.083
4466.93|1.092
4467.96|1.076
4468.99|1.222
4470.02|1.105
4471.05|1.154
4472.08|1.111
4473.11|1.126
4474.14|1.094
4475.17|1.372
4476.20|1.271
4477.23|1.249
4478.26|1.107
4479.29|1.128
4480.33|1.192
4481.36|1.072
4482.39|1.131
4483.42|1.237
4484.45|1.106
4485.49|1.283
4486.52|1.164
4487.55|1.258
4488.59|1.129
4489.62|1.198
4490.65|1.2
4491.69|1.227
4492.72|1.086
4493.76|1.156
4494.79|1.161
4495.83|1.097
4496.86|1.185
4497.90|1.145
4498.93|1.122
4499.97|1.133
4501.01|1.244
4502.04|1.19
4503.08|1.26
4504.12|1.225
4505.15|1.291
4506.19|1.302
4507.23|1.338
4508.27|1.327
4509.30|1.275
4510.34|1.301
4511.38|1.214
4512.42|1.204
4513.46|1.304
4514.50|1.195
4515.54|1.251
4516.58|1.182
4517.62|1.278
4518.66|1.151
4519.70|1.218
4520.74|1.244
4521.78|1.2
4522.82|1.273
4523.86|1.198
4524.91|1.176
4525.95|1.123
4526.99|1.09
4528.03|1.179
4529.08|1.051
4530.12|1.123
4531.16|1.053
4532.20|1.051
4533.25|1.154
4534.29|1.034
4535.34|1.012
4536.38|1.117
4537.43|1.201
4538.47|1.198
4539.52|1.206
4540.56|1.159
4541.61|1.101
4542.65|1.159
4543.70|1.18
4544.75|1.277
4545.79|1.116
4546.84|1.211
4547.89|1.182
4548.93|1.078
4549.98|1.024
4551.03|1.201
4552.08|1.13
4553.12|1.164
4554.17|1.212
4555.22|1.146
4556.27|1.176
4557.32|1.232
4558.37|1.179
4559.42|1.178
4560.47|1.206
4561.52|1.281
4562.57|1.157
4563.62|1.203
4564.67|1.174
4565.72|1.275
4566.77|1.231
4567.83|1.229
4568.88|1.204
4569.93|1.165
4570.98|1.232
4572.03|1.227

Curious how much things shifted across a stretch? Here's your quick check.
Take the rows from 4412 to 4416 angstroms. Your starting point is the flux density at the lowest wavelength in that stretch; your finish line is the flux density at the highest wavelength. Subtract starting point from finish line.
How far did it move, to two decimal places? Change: -0.05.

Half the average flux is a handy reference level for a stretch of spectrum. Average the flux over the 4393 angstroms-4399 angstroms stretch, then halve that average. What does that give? 0.56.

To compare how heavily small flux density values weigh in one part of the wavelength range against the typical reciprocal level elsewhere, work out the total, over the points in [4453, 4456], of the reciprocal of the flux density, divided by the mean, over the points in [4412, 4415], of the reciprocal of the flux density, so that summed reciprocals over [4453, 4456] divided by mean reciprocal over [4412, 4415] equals 2.87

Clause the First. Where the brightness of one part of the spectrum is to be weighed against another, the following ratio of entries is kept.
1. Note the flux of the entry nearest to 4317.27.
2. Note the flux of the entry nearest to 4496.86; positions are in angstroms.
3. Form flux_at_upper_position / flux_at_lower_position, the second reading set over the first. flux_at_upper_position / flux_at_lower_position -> 1.01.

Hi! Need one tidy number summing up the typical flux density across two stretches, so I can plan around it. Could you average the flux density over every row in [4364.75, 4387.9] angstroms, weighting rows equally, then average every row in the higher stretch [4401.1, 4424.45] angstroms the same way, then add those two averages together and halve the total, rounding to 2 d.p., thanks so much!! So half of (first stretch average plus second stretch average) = 1.13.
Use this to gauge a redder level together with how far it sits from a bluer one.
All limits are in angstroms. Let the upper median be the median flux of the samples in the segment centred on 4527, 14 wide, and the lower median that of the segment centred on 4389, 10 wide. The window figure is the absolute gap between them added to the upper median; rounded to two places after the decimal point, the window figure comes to 1.24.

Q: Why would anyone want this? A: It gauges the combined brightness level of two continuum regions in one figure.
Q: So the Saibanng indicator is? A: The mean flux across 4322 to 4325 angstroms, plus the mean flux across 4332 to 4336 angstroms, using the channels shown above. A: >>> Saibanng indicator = 2.23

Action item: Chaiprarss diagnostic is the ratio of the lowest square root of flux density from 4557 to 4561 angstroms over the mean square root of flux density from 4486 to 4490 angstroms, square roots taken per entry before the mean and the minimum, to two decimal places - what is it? 1.00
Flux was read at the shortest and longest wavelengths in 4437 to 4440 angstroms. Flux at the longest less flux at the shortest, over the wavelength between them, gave 0.12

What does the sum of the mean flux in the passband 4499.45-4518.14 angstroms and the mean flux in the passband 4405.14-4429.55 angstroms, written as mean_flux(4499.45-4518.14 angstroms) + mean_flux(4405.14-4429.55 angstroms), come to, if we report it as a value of 2.404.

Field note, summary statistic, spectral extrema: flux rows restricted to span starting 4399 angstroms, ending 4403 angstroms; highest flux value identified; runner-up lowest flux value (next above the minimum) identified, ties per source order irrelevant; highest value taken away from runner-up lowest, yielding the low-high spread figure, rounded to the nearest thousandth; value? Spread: -0.061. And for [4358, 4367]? -0.161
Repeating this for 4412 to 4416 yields -0.068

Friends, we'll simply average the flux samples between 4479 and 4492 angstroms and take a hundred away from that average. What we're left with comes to -98.8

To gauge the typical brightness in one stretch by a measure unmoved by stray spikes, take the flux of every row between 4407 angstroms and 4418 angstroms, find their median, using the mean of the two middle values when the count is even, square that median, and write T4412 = 1.33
